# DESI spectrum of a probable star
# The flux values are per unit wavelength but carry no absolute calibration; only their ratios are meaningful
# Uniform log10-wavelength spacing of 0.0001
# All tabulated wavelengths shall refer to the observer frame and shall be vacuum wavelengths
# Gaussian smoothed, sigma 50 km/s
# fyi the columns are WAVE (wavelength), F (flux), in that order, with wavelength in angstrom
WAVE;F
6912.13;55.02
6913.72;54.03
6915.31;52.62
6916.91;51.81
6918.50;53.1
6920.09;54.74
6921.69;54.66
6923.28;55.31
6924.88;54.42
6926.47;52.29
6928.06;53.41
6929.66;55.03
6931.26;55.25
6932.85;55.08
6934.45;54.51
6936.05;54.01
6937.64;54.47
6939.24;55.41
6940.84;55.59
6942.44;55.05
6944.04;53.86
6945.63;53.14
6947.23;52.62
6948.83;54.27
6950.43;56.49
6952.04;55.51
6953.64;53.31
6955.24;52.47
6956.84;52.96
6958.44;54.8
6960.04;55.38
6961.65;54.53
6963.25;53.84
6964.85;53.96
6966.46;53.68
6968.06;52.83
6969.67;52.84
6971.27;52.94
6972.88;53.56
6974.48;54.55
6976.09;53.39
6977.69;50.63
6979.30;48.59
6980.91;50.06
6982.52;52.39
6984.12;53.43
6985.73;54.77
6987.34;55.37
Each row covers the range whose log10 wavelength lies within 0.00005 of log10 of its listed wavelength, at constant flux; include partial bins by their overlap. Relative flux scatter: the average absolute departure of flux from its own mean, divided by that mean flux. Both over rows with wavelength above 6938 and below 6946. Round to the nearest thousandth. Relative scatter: 0.016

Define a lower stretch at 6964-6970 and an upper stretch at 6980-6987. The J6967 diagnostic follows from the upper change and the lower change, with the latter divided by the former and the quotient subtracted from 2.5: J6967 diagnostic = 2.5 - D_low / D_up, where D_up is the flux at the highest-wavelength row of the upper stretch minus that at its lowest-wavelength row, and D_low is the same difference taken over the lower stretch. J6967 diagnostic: 2.7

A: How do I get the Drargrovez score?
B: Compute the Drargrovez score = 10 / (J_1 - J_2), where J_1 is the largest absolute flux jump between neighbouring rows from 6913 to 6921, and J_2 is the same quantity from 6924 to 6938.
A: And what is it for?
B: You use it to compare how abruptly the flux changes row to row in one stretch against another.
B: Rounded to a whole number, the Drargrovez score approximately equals -20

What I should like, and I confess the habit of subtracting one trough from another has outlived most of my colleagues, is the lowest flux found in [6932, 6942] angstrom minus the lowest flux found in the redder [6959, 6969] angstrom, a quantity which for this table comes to 1.2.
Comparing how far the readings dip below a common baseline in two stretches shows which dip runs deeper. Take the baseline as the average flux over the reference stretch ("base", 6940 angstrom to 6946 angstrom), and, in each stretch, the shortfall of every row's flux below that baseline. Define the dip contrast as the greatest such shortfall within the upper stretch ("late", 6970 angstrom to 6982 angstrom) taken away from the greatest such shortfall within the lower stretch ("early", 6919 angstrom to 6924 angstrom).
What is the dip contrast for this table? -6.1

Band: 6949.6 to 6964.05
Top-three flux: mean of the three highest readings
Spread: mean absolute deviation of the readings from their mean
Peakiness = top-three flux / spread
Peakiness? 51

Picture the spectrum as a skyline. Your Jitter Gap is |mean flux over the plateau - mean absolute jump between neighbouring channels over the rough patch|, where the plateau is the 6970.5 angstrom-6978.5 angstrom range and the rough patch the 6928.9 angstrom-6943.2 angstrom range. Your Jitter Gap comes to 52.6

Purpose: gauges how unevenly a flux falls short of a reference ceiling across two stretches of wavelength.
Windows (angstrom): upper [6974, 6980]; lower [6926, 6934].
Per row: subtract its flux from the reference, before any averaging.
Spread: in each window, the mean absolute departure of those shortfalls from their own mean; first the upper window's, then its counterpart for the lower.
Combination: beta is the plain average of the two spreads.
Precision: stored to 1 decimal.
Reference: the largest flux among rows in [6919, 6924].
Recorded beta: 1.6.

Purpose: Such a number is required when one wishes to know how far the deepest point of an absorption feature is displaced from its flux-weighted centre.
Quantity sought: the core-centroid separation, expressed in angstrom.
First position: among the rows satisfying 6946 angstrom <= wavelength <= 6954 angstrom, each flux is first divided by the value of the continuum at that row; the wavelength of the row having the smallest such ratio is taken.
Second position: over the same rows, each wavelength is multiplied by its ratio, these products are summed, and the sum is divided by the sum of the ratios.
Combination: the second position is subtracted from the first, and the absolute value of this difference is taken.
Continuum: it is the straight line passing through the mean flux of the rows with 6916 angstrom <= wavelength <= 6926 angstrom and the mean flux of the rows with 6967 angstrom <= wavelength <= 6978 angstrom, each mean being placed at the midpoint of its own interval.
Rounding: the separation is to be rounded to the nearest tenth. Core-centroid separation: 3.2 angstrom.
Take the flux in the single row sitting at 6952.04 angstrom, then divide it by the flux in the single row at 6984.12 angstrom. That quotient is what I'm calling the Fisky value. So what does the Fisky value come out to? 1.04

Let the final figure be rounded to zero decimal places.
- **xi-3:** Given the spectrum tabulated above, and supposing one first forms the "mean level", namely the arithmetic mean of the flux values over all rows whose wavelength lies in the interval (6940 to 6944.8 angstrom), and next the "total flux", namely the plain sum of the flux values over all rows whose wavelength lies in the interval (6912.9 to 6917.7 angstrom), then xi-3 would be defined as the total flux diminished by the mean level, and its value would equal 104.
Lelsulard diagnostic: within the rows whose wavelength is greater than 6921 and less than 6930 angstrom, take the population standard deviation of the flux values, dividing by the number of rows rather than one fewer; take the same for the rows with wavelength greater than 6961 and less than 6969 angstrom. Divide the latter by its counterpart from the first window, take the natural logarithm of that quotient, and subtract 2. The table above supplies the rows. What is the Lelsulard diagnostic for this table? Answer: -2.6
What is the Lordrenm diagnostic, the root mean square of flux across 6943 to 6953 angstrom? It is 54.3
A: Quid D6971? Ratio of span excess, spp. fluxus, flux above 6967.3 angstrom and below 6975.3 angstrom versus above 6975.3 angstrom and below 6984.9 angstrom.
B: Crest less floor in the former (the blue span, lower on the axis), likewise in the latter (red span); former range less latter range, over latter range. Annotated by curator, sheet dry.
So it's -0.6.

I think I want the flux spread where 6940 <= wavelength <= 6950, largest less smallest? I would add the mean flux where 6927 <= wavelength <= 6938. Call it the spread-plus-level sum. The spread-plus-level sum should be 57.5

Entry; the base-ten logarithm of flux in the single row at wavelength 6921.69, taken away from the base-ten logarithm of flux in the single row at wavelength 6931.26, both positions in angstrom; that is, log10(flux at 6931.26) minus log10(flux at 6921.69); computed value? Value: 0.005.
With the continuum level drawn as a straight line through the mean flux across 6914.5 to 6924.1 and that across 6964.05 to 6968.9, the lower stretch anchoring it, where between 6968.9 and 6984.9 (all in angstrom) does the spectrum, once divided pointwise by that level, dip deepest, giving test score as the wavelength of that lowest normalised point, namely 6979.30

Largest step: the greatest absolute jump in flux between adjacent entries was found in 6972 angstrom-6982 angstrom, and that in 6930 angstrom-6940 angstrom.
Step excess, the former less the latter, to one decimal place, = 1.8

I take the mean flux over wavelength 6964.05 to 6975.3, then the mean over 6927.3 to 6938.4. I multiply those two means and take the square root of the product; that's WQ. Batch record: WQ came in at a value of 54.0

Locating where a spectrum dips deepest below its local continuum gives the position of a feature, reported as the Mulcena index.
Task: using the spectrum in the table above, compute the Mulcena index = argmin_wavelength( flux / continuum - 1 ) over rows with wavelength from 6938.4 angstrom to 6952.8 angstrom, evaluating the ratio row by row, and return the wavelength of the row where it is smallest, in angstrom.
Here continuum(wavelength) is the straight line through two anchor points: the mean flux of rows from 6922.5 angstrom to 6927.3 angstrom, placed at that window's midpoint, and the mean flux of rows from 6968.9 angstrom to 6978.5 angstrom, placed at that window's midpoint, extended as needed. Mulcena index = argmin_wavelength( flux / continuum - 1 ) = 6947.23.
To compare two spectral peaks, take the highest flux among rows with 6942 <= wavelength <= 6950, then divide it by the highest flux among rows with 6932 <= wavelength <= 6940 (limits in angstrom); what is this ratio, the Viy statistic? 0.99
